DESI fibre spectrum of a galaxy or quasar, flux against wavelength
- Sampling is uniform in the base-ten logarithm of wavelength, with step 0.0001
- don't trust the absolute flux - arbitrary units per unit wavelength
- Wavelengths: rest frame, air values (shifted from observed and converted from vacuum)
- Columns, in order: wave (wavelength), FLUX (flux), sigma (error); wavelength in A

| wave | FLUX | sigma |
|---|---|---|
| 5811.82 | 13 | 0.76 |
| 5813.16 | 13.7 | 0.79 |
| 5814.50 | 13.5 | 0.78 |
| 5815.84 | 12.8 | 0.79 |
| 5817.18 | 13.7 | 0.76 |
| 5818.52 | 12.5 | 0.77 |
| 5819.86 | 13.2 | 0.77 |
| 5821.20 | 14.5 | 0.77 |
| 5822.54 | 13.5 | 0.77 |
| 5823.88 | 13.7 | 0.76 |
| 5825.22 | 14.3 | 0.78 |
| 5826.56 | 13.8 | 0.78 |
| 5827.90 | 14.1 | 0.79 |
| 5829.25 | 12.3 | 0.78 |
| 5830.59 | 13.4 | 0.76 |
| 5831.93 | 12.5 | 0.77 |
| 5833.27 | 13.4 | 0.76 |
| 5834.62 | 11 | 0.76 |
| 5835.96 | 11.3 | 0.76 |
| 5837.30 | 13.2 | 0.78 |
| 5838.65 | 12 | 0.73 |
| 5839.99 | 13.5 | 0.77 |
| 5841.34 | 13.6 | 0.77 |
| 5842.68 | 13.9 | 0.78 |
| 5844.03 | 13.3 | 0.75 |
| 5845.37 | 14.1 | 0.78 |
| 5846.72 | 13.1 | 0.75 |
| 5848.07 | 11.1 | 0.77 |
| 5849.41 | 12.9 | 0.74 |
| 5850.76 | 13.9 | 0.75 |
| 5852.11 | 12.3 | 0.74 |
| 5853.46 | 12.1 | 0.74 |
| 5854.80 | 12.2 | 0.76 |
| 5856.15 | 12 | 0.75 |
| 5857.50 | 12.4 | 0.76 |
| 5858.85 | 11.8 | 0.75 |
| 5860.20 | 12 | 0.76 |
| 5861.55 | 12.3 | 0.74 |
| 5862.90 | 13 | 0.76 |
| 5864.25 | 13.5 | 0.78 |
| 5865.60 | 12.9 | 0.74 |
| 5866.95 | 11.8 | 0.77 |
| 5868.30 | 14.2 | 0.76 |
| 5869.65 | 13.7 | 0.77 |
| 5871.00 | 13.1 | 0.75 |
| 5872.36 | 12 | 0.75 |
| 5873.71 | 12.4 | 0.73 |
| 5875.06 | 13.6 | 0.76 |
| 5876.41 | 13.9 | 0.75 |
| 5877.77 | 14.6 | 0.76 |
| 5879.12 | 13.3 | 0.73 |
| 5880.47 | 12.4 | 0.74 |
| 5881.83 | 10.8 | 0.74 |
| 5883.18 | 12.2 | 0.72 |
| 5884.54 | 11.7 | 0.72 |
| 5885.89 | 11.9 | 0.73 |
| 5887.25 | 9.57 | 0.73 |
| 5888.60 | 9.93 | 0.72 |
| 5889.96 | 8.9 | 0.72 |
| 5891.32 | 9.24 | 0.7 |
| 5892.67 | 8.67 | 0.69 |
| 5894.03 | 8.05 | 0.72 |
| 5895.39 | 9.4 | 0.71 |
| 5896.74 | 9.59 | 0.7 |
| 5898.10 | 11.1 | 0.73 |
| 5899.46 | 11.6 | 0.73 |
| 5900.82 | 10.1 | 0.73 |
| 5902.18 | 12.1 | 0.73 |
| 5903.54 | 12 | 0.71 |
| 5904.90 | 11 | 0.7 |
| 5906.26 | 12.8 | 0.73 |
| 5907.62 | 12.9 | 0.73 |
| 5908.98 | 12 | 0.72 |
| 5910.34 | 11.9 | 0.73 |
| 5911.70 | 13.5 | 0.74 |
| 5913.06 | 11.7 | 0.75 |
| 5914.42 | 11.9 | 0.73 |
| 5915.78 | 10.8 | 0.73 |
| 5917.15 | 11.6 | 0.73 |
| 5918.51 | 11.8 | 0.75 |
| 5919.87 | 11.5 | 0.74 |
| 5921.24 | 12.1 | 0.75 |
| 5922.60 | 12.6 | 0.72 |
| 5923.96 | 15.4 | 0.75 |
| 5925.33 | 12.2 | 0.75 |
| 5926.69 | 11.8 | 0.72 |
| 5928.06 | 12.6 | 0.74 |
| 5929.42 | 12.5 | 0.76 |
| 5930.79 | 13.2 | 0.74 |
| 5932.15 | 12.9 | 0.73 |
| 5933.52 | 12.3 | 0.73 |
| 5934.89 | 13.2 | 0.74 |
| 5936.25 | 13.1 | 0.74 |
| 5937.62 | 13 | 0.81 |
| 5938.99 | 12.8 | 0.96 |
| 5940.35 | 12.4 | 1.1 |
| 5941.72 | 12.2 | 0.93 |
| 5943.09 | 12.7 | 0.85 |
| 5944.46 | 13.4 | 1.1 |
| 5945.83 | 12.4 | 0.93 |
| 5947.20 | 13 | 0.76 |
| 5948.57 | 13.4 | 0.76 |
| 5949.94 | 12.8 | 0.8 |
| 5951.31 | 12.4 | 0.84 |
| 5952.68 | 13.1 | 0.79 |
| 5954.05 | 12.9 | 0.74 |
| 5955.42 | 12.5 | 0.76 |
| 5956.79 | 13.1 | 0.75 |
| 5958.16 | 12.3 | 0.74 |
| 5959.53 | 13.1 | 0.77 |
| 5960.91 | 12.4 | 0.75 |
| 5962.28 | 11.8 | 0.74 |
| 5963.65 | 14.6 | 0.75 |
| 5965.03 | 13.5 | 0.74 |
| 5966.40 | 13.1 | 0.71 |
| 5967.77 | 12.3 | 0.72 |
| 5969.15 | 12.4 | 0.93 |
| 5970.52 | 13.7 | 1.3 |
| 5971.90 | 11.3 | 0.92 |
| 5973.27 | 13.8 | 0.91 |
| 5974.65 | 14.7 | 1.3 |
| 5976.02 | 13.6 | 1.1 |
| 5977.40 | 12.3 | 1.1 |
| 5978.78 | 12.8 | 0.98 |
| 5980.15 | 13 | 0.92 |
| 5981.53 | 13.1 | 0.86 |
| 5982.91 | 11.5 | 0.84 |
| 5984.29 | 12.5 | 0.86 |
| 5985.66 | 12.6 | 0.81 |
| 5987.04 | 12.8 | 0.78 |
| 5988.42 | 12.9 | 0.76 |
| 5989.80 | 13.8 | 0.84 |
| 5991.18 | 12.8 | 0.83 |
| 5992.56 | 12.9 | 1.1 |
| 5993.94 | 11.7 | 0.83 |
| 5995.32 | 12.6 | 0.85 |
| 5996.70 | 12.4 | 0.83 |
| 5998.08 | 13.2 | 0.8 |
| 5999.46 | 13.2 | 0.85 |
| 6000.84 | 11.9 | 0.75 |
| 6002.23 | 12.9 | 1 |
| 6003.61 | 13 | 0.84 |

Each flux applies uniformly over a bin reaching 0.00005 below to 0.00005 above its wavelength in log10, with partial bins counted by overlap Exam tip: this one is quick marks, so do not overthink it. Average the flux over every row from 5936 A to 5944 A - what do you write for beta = 12.7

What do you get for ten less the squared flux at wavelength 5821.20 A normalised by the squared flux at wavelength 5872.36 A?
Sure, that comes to 8.5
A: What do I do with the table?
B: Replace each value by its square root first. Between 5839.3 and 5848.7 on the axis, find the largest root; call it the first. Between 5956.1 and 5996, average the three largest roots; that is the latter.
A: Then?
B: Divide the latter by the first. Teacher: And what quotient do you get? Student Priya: 1.01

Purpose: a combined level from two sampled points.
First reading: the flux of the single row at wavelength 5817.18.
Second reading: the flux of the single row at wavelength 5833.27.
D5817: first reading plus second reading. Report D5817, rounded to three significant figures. 27.1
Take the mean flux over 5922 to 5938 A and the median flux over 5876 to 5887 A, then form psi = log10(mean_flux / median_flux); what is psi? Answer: 0.021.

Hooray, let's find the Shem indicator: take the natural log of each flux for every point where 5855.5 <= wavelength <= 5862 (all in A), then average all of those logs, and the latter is 2.49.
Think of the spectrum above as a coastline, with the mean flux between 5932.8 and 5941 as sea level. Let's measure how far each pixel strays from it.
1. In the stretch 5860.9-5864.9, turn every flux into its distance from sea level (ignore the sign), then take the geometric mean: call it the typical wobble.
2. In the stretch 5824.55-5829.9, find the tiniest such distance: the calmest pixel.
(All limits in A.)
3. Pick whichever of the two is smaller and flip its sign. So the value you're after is -0.4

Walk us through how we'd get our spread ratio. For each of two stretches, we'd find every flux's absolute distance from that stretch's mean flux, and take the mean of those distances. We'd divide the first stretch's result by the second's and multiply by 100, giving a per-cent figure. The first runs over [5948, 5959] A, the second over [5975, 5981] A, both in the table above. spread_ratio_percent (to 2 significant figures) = 83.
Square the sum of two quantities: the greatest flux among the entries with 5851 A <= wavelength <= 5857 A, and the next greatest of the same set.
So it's 600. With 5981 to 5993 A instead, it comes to 724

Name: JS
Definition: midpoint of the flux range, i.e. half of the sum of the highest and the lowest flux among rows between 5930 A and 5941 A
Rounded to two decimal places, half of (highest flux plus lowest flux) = 12.75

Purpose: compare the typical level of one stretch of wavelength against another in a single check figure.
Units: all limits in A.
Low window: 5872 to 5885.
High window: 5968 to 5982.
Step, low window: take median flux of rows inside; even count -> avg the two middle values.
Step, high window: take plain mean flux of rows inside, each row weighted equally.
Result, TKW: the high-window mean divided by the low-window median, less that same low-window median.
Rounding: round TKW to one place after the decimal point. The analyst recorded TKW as -11.3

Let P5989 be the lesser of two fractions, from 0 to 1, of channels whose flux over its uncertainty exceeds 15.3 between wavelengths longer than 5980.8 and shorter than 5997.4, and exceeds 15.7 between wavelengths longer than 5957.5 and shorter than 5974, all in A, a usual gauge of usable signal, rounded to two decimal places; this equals 0.42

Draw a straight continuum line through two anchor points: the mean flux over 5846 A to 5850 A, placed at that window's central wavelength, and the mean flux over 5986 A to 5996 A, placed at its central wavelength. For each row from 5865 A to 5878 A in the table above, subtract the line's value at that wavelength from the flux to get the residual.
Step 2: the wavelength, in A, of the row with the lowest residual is 5866.95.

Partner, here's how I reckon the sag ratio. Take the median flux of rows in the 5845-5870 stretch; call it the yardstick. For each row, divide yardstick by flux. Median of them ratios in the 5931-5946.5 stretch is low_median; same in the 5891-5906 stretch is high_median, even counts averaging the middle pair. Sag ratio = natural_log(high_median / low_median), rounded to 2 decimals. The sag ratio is 0.24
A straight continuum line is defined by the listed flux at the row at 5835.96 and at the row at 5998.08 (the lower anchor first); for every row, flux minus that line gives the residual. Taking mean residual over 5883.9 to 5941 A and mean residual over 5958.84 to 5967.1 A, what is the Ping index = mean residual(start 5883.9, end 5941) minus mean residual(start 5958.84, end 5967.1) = -0.8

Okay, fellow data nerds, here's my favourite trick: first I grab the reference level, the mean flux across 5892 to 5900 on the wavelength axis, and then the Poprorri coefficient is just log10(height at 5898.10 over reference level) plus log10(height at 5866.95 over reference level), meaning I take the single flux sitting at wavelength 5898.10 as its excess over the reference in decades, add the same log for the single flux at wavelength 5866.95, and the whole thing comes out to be 0.14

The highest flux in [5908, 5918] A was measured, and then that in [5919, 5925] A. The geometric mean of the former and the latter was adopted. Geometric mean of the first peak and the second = 14.4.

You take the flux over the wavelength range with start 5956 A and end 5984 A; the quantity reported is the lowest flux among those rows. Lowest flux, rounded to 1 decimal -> 11.3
